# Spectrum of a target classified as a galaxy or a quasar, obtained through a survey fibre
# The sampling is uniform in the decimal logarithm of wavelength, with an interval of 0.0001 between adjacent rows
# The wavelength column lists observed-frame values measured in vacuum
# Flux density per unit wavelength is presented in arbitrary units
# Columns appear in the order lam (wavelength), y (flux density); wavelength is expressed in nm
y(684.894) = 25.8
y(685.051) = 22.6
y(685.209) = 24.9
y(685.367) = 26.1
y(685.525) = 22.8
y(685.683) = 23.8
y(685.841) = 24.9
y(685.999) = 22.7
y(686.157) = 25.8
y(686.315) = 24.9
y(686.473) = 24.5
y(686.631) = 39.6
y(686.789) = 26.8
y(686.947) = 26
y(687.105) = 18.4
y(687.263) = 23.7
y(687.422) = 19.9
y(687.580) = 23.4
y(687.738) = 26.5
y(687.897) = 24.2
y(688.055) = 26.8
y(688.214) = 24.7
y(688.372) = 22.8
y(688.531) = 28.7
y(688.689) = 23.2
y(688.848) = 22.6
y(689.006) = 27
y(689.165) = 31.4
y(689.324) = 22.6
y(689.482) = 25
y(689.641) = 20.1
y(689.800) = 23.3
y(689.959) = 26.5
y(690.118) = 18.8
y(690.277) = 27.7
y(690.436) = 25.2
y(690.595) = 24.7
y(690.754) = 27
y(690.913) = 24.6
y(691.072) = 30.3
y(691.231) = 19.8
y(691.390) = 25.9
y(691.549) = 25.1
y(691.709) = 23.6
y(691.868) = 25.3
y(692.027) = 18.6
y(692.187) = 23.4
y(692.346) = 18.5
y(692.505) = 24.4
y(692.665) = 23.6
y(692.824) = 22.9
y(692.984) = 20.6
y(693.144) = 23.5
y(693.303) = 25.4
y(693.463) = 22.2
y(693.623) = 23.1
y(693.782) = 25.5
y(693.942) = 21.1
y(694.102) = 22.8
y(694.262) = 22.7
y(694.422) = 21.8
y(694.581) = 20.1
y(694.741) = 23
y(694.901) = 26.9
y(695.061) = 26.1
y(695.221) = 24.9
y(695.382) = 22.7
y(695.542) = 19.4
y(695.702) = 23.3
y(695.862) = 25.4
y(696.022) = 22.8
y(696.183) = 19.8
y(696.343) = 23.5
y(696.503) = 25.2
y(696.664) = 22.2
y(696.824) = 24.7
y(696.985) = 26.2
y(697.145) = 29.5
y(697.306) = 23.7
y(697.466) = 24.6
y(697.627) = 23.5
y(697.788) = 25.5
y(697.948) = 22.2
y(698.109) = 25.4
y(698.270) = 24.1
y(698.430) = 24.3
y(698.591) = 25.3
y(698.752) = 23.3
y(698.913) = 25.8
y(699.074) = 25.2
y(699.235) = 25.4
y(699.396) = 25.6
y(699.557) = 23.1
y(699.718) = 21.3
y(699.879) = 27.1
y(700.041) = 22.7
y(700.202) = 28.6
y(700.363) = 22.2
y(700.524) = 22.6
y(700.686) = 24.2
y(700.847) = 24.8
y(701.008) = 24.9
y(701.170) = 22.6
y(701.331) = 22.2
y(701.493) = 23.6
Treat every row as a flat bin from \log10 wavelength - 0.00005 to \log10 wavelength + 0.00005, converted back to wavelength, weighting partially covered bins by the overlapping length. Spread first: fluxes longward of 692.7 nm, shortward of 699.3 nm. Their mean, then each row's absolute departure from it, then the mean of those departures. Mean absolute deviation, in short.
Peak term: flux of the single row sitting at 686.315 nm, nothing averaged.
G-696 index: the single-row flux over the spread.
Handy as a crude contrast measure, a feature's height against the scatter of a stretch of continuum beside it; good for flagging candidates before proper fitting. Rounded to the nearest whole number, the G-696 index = 15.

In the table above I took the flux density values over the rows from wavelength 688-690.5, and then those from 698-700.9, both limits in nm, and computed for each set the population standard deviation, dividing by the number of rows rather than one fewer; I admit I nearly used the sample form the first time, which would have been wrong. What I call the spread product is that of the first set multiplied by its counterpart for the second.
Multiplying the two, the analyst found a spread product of 5.5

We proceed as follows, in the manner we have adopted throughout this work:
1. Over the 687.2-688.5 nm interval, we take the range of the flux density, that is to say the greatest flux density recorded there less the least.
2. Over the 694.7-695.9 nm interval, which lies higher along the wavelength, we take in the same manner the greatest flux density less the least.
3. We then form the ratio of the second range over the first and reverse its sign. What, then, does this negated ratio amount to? -1.1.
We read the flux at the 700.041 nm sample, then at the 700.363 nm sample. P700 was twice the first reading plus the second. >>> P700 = 68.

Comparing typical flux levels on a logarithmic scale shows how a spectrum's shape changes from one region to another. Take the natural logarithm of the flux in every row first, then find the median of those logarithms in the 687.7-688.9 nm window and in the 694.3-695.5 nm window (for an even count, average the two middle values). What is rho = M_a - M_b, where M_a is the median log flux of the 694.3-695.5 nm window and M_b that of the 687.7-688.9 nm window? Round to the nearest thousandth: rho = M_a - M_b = -0.061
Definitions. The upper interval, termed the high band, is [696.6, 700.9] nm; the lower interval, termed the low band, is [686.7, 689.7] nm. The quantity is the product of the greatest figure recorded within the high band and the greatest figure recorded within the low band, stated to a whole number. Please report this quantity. 926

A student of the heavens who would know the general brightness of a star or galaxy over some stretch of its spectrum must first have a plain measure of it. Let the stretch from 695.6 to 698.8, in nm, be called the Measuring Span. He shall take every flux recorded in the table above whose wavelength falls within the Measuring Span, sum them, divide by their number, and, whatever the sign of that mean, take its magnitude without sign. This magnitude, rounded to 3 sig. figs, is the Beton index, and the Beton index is 24.2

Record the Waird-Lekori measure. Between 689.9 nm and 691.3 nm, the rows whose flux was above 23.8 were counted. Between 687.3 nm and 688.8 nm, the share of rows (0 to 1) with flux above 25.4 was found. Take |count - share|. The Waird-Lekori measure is 6.7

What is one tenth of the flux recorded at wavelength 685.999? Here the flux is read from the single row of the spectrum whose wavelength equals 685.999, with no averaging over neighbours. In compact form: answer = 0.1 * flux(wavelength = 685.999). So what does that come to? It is 2.27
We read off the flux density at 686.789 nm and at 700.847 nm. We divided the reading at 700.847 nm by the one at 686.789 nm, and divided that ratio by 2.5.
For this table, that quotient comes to 0.37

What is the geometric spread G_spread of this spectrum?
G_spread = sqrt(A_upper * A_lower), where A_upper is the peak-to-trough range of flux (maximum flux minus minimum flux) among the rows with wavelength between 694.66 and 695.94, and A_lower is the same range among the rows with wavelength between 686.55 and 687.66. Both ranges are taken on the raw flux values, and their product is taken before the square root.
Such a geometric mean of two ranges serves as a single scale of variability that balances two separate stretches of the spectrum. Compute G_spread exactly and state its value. 13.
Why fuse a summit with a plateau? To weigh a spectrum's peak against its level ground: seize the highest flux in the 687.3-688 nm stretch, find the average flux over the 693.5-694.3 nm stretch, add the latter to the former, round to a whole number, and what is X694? 50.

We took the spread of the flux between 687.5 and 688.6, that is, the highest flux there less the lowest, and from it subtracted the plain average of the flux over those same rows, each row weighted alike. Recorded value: -19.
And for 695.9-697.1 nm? -17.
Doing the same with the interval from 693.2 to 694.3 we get -19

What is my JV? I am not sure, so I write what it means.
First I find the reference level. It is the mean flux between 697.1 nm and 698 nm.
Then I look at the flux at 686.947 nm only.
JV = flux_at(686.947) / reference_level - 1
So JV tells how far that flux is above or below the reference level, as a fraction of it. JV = 0.05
